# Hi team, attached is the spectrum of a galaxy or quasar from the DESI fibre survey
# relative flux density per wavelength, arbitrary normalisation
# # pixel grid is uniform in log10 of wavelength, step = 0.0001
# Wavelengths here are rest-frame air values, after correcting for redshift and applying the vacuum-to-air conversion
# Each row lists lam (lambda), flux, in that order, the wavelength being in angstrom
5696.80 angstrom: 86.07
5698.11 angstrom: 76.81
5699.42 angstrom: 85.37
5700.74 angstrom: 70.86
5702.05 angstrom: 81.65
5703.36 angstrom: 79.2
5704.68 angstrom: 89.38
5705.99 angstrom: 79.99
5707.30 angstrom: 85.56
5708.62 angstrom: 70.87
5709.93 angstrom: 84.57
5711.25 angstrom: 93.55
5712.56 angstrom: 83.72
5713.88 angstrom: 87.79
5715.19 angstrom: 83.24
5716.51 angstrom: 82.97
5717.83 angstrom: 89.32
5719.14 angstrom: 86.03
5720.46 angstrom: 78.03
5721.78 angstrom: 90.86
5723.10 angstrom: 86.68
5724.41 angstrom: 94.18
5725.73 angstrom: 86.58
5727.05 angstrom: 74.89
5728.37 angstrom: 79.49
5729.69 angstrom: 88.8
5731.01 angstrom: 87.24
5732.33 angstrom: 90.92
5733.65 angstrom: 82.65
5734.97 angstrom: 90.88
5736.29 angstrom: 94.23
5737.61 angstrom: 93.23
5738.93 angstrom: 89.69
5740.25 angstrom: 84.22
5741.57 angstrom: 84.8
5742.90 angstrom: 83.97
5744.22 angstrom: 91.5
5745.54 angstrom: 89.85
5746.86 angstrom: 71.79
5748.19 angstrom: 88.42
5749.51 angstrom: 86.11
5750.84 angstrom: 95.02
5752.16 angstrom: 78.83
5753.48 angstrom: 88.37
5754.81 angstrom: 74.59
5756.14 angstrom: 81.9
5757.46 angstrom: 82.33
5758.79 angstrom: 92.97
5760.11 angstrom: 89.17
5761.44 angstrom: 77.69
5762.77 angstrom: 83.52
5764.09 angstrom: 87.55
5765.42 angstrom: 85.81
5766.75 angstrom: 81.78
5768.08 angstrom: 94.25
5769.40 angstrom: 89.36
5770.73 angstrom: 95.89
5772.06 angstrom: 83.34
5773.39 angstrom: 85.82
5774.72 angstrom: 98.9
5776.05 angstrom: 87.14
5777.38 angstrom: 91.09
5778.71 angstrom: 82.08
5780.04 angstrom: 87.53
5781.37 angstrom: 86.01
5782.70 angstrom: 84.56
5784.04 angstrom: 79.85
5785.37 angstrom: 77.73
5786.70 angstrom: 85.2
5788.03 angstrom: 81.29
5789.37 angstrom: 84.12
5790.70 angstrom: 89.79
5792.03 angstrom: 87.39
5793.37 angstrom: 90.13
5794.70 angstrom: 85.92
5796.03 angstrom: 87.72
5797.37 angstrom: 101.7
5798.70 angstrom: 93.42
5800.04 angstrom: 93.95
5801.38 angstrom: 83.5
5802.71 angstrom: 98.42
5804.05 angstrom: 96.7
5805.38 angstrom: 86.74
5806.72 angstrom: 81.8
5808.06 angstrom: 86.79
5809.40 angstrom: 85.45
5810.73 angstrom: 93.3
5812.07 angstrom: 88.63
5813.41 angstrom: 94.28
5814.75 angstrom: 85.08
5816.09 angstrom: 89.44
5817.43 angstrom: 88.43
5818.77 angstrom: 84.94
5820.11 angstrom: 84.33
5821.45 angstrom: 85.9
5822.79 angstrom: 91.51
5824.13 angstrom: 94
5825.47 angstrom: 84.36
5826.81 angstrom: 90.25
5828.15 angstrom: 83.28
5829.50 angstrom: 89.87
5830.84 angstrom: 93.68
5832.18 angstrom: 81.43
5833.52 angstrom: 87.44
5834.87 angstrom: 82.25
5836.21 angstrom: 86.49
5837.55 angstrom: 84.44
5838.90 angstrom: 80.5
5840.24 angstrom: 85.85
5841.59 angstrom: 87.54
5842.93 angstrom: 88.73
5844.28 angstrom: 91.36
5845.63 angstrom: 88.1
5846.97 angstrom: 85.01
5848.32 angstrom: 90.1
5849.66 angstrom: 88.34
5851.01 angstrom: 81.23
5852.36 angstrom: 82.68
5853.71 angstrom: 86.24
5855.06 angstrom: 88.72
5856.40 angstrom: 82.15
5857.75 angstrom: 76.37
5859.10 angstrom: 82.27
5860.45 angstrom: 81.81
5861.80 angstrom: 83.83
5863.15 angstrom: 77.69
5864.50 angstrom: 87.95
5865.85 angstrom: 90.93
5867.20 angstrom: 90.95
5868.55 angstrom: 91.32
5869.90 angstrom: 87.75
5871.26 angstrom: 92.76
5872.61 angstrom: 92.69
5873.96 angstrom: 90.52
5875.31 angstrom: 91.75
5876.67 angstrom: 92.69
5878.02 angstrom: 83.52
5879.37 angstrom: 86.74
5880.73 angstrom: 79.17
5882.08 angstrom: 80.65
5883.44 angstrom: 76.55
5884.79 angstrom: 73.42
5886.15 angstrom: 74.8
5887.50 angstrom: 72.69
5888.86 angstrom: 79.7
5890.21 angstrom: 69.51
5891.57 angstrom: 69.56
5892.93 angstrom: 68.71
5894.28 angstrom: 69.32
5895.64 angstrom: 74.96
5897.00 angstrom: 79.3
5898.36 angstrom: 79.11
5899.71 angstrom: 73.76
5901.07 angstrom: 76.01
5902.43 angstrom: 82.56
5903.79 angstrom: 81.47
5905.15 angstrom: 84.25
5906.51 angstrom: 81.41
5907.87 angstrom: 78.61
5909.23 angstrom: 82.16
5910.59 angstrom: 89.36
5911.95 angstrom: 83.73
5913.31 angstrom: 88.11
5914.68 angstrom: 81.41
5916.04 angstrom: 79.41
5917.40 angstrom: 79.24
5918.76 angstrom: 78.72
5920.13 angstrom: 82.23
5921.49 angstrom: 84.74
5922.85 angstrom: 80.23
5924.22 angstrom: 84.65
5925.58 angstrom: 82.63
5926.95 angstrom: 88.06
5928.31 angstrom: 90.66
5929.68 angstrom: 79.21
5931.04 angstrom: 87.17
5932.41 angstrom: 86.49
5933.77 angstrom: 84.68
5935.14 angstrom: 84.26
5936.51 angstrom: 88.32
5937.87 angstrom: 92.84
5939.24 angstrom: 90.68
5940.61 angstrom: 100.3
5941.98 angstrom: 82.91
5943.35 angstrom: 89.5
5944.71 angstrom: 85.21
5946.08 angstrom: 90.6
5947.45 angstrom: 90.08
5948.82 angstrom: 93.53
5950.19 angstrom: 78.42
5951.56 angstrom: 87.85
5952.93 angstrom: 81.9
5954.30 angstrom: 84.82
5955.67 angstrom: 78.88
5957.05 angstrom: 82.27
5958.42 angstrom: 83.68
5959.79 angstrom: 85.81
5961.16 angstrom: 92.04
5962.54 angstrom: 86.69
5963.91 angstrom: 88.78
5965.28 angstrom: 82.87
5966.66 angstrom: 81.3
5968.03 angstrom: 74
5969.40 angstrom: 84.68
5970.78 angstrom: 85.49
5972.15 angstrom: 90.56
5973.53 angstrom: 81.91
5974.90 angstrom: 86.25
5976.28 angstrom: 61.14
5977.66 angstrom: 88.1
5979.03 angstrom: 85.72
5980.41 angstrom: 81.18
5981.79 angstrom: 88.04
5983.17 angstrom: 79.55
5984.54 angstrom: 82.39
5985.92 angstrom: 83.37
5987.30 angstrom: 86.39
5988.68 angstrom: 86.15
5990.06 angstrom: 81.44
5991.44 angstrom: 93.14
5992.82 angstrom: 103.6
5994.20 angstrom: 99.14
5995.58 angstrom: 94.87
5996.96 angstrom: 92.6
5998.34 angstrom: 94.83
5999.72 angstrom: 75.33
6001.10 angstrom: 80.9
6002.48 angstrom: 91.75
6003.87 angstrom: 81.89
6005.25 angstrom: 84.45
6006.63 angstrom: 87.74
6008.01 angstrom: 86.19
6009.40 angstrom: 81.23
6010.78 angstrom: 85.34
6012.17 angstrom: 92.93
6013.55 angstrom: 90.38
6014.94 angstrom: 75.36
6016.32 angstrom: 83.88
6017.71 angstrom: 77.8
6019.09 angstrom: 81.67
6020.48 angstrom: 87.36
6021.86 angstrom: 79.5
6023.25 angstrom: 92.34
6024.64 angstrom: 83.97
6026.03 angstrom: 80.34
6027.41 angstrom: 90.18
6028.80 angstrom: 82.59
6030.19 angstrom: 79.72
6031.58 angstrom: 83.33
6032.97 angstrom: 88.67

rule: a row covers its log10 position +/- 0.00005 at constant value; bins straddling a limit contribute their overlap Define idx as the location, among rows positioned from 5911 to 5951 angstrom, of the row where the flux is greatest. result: 5940.61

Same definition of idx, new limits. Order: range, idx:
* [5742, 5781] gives 5774.72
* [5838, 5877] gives 5871.26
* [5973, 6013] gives 5992.82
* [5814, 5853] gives 5824.13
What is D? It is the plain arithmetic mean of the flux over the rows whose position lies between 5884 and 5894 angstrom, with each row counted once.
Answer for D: 72.6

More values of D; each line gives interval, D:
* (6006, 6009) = 87.0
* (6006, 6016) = 85.6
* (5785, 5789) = 81.4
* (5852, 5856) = 85.9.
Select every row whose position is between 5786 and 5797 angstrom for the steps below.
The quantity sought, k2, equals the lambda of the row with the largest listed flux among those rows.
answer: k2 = 5793.37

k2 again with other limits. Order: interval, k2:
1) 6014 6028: 6023.25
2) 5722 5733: 5724.41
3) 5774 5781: 5774.72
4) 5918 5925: 5921.49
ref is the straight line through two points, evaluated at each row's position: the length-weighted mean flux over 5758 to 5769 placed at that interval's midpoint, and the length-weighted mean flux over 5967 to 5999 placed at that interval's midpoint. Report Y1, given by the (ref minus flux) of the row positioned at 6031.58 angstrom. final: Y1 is 3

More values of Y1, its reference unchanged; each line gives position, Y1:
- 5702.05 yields 5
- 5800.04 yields -7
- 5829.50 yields -3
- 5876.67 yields -6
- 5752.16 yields 8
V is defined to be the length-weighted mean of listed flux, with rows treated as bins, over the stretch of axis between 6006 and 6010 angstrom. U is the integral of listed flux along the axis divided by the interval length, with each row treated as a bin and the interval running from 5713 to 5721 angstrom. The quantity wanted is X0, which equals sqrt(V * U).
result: 84.8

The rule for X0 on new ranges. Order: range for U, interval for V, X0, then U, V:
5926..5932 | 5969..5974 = 85.9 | 86.1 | 85.8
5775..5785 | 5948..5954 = 85.6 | 85.7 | 85.5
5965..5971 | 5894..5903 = 78.9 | 81.2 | 76.7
